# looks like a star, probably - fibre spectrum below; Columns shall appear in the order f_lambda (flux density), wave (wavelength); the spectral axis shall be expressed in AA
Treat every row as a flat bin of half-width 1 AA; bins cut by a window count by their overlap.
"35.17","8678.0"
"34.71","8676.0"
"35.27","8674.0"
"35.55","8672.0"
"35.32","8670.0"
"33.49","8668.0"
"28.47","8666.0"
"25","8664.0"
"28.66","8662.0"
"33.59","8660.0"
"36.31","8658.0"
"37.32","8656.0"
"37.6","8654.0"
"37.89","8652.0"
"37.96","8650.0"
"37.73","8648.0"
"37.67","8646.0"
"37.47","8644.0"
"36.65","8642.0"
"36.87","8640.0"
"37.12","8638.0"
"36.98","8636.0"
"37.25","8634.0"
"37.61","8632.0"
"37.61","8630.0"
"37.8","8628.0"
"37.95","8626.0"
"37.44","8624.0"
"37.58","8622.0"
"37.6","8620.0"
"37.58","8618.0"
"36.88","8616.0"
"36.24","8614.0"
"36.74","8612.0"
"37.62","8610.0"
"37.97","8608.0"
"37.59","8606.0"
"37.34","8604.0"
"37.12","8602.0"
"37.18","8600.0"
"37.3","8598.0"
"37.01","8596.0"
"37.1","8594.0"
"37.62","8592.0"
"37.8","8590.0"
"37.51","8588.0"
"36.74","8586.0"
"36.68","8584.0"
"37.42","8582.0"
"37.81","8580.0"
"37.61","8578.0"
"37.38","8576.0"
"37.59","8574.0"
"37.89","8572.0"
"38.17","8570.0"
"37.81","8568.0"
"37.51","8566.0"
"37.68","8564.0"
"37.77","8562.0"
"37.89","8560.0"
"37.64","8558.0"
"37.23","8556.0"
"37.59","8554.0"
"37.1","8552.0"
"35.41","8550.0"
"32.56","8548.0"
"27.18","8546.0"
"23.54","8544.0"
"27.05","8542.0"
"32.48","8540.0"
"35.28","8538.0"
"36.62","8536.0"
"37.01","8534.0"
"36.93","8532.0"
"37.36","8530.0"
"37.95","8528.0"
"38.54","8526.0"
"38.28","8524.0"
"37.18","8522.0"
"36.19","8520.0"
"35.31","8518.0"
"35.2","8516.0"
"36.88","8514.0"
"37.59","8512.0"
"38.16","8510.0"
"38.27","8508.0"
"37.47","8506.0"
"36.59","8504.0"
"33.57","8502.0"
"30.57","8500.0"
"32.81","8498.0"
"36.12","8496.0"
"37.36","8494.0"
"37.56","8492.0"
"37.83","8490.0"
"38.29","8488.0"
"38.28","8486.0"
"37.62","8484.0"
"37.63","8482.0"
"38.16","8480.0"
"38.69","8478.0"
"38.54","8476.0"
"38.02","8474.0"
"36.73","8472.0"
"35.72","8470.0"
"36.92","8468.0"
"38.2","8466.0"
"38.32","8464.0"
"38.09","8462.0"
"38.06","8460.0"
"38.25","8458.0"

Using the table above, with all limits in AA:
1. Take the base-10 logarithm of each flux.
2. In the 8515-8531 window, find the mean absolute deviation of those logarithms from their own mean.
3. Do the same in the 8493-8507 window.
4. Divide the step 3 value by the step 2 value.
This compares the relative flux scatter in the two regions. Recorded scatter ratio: 2.2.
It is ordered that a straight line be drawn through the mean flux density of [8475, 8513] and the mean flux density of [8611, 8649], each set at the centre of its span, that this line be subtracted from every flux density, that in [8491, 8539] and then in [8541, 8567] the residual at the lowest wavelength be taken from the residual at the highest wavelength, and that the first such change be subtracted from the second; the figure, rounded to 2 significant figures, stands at 13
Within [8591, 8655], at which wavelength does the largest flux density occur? 8608.0 AA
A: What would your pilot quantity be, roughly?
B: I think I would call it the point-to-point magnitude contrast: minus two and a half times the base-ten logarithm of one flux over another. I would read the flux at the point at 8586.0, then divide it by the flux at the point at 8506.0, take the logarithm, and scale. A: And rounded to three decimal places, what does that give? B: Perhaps 0.021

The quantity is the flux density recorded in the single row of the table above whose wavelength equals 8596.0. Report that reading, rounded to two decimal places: 37.01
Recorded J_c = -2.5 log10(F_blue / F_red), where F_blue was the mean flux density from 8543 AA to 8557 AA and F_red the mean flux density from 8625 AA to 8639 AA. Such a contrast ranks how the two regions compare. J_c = 0.14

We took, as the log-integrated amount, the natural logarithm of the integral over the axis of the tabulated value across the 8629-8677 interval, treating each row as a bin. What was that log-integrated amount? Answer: 7.44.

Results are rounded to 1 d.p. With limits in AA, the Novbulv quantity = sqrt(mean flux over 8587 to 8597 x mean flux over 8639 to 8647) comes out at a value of 37.3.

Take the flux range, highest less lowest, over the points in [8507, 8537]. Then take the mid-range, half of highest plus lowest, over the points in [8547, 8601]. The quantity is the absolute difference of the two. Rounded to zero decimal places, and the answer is 32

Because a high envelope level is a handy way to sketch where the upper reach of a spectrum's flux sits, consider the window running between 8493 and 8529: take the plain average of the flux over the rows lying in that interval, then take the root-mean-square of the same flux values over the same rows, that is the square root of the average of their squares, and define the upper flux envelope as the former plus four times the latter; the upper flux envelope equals 182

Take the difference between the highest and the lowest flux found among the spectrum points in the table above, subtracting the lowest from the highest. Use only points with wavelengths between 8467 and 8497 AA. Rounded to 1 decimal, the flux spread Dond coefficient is 3.0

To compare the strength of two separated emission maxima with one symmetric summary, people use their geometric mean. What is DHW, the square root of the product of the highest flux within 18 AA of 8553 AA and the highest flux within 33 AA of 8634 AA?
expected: 38.1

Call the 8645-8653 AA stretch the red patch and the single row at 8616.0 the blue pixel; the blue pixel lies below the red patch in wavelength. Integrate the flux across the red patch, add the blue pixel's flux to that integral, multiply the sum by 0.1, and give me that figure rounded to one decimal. 33.9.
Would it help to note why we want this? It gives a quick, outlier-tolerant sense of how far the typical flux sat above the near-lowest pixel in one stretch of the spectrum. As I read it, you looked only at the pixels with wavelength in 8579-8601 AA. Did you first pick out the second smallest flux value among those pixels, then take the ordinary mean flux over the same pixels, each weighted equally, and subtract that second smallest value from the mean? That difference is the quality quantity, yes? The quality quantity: 0.55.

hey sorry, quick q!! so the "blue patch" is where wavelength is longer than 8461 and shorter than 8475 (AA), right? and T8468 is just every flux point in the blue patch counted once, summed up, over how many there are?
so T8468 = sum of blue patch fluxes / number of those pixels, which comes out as 37.4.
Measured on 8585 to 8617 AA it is 37.2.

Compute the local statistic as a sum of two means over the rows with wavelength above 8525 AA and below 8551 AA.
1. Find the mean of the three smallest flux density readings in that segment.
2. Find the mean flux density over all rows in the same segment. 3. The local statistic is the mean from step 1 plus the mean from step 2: 60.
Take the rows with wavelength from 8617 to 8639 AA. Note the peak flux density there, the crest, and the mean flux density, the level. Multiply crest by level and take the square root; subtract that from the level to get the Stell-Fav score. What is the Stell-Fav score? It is -0.22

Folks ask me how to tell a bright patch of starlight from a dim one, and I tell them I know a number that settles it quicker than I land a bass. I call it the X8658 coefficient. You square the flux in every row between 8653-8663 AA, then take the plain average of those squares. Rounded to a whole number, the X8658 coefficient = 1215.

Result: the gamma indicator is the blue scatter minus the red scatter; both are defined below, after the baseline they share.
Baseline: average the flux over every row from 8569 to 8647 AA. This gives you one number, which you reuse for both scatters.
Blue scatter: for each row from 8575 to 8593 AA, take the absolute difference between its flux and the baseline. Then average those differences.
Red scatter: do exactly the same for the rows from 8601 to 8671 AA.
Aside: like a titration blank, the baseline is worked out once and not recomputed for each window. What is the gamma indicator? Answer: -1.1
